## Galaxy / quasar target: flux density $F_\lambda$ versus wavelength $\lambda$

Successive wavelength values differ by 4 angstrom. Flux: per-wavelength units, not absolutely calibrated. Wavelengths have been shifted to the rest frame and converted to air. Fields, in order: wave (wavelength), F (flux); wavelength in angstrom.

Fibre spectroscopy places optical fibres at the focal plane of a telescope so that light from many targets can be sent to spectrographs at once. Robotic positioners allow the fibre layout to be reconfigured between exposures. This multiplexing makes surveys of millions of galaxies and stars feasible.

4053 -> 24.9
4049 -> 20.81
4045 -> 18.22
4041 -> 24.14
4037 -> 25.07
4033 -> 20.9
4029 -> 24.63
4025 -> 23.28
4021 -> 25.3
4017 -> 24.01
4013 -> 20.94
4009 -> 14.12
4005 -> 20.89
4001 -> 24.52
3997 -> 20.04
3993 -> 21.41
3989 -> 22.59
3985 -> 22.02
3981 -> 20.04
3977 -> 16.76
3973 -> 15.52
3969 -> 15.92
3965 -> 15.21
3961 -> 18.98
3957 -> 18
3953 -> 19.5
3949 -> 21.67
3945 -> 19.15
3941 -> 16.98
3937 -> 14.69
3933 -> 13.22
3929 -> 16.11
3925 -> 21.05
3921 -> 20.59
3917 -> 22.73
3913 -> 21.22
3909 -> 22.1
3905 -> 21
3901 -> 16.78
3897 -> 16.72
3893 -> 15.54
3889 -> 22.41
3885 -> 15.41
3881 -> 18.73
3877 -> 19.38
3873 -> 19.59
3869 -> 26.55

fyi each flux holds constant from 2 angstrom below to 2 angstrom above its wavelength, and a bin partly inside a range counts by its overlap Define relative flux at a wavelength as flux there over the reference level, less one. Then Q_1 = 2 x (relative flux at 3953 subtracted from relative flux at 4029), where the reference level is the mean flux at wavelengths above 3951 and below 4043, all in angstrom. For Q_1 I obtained 0.5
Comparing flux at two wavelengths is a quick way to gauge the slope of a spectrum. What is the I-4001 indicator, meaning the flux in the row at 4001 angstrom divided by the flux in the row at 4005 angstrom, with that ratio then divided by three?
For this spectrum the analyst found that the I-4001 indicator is 0.39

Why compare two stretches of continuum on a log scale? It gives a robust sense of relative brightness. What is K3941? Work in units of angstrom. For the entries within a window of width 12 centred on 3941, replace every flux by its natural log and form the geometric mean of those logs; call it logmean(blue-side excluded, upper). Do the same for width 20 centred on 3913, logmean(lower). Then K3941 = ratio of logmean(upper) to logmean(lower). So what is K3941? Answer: 0.92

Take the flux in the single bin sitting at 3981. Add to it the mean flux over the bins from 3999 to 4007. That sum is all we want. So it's 42.7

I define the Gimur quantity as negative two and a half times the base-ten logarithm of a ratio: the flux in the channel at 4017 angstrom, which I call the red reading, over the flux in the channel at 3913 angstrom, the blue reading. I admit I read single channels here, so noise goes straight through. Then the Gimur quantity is -0.13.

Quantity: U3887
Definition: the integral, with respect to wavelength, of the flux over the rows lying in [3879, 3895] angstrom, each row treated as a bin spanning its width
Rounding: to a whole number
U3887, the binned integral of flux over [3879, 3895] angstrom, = 288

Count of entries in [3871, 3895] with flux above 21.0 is 1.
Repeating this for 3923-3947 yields 1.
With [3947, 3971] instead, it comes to 1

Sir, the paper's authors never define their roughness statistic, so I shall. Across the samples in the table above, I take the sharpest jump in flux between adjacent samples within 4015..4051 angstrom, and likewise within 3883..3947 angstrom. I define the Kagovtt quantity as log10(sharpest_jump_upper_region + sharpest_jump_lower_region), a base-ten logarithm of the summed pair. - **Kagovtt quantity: 1.11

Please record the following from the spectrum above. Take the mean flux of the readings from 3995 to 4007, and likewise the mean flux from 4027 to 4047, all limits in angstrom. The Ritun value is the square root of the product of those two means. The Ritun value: 22.2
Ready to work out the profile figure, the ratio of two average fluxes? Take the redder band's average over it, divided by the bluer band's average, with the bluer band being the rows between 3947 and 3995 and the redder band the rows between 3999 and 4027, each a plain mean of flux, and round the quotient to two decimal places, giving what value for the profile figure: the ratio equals 1.15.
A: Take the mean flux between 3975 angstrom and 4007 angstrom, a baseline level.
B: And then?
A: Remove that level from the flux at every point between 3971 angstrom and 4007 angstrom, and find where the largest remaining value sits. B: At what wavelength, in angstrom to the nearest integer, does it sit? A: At 4001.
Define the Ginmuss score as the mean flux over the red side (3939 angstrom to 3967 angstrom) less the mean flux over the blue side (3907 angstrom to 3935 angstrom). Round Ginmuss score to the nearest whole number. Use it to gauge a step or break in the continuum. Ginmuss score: -1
